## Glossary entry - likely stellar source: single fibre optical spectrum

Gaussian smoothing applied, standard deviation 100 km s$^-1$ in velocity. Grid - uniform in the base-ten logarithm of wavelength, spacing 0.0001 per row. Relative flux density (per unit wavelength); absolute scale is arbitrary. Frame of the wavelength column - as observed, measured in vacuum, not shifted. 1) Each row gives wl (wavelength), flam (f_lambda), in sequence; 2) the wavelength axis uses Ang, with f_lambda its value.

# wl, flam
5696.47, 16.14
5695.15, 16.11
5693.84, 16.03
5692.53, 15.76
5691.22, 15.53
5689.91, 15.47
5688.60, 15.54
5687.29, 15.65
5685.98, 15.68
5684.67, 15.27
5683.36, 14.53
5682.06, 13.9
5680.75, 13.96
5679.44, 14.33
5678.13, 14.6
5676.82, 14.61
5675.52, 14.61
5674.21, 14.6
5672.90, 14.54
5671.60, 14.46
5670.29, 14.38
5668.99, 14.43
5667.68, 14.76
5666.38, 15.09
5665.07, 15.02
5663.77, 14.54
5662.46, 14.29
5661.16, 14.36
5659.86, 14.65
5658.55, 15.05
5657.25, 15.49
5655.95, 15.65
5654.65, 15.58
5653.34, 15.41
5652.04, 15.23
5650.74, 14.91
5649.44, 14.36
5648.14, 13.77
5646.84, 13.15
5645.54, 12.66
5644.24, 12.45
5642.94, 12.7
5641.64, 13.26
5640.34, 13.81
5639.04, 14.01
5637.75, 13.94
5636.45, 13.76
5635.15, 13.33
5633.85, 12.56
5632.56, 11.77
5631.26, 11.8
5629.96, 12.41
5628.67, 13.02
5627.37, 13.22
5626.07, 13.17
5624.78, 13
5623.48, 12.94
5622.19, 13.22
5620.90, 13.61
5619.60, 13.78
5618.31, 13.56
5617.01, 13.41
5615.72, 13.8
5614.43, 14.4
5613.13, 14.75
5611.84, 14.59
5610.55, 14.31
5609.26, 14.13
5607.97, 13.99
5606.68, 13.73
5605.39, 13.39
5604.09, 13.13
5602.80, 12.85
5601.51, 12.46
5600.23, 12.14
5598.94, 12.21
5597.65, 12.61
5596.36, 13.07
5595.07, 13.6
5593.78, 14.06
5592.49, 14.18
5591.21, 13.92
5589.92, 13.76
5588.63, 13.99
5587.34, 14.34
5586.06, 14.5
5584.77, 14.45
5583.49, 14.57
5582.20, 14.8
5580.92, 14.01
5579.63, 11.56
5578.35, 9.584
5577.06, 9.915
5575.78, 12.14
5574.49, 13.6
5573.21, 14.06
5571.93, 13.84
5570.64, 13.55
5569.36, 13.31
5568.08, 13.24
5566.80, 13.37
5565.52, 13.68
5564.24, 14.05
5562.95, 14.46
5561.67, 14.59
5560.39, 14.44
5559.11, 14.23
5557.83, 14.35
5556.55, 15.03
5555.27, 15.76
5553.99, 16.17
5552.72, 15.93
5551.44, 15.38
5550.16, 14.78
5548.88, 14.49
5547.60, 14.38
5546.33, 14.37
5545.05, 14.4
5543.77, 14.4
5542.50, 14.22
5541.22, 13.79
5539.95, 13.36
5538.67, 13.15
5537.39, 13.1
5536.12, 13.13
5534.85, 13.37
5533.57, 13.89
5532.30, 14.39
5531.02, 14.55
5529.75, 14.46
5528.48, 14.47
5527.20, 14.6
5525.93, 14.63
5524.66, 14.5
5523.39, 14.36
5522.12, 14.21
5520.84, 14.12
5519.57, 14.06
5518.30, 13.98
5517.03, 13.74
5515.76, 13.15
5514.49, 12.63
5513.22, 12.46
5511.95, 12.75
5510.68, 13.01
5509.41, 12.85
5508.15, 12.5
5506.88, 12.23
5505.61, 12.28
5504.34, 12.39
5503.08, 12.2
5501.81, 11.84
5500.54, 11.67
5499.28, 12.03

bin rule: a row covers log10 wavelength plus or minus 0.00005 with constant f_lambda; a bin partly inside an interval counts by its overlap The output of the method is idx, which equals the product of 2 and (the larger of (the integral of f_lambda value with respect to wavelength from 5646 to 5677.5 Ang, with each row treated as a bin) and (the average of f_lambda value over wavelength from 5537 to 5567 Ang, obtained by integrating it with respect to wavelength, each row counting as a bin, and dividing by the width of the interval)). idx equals 926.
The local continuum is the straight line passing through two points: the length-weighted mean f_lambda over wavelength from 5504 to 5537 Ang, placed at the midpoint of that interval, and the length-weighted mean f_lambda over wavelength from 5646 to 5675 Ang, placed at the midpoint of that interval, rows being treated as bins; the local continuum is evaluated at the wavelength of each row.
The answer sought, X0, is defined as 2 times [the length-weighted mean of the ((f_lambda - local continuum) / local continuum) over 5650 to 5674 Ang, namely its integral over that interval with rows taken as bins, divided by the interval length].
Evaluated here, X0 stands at 0.02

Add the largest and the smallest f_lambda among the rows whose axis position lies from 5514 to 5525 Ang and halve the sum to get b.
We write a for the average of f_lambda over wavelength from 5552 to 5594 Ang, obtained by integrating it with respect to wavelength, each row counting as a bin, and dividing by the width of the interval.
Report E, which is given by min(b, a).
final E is 13.6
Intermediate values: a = 13.9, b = 13.6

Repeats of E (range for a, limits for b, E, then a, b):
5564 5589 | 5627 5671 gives 13.3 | 13.3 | 13.7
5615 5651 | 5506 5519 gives 13.1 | 13.2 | 13.1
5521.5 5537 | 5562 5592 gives 12.2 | 14.2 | 12.2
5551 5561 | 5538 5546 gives 13.8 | 15.2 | 13.8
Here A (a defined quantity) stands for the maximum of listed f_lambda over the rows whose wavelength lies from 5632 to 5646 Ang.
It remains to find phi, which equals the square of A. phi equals 196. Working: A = 14.01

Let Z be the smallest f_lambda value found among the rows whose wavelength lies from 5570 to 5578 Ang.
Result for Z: 9.915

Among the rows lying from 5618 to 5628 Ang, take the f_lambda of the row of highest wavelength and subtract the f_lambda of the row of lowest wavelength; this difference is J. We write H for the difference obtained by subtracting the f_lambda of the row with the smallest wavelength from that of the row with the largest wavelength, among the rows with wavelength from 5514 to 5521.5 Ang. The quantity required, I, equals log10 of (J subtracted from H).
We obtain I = 0.26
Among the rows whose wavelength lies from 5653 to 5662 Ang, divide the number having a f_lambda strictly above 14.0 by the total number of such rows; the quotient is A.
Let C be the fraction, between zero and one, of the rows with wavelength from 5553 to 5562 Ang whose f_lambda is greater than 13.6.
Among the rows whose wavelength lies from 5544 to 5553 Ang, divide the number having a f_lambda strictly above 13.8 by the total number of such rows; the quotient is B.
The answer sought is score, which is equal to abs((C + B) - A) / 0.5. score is 2.0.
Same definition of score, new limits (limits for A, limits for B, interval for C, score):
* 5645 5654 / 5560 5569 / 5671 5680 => 2.0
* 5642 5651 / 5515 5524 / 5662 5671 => 2.9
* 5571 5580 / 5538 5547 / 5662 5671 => 2.9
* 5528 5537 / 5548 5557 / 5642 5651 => 1.7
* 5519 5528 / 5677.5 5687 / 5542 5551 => 2.0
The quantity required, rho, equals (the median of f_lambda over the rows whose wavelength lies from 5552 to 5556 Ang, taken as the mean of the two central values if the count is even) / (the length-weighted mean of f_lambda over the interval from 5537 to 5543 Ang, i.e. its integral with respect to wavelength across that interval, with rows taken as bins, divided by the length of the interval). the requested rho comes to 1.18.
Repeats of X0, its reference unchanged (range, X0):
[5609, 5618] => -0.02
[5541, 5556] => 0.15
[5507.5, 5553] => 0.04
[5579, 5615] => -0.07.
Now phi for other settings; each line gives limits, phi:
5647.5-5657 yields 245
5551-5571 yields 261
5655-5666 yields 245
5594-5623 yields 218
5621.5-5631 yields 175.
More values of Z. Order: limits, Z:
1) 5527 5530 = 14.46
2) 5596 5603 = 12.14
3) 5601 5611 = 12.46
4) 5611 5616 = 13.8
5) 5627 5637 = 11.77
